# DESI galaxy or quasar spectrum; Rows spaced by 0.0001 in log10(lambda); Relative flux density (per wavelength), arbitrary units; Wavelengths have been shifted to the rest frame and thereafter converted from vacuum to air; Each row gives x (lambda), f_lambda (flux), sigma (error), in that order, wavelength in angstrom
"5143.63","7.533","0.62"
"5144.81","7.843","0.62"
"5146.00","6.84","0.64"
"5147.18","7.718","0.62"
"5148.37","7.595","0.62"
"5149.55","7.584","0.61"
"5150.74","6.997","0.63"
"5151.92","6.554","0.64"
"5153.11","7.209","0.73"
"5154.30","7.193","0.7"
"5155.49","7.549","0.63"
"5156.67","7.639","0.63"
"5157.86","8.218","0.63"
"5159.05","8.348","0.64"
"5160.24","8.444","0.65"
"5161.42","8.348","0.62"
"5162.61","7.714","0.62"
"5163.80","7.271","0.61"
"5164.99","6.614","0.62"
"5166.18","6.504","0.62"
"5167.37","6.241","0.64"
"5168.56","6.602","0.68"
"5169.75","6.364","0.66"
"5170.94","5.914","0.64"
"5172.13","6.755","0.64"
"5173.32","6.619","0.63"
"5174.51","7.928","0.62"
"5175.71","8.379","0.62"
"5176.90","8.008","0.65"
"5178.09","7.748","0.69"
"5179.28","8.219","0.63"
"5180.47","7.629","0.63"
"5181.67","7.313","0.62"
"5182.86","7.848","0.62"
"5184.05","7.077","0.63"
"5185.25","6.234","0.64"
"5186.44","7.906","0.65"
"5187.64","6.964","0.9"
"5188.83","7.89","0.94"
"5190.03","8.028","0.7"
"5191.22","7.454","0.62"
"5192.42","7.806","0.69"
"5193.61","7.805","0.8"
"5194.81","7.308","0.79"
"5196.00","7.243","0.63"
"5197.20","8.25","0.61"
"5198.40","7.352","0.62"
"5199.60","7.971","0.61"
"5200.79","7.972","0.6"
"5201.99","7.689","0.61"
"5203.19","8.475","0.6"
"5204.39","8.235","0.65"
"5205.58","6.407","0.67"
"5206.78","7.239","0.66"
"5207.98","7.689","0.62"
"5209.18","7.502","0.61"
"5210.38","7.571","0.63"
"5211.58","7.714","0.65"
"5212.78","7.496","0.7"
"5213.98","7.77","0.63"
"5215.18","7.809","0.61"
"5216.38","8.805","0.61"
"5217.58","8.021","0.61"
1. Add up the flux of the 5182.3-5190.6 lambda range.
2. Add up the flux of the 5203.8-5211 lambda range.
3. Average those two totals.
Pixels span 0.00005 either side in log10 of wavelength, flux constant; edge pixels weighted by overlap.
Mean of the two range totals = 48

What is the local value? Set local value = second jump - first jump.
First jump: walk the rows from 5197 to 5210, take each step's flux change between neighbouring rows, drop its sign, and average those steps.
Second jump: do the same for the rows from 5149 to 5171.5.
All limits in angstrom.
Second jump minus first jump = -0.27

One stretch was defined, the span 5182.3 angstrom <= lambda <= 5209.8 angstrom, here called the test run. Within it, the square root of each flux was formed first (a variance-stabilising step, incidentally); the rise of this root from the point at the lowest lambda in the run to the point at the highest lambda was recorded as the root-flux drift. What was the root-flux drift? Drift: -0.06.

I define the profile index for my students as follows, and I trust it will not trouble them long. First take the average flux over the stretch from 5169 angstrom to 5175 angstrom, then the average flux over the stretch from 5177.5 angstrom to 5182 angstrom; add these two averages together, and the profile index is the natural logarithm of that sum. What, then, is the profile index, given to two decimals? 2.67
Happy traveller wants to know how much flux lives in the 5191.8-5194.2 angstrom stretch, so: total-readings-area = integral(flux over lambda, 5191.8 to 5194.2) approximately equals 18.7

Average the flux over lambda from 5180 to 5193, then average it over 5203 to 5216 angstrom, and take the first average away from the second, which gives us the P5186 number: 0.16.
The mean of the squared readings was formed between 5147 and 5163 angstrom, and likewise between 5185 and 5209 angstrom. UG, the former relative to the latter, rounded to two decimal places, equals 1.01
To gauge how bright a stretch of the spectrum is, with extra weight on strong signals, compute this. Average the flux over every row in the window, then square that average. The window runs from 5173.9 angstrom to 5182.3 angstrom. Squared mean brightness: 62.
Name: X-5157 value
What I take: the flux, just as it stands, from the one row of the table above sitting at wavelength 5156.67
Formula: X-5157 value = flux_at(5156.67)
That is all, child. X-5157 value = 7.639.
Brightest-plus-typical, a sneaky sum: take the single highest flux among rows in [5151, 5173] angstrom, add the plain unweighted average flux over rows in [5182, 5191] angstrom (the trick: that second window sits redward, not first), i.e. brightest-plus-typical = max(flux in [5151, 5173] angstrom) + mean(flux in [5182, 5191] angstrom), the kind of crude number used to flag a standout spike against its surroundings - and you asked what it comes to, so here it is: 15.9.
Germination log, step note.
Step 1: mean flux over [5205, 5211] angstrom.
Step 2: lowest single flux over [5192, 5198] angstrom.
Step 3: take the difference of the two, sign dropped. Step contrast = 0.0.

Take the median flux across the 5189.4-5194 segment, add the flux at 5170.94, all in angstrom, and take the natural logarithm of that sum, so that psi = 2.62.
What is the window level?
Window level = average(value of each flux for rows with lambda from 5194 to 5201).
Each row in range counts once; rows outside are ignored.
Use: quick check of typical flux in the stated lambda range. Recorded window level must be 7.7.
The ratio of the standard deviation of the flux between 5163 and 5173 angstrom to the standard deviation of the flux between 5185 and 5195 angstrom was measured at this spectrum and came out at 0.68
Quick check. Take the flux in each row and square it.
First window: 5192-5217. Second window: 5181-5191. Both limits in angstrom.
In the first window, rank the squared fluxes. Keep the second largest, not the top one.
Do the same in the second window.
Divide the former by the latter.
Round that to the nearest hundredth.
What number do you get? 1.15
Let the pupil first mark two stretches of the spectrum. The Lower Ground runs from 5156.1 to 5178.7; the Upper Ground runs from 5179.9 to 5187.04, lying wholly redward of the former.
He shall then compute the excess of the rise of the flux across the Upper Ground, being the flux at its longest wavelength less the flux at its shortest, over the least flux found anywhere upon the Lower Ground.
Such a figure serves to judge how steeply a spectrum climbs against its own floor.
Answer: -5.64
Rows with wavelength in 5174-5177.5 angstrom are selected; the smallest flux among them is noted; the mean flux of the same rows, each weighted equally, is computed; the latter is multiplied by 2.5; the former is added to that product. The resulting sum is 28.2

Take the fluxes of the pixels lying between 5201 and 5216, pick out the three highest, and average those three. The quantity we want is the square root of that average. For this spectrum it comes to 2.86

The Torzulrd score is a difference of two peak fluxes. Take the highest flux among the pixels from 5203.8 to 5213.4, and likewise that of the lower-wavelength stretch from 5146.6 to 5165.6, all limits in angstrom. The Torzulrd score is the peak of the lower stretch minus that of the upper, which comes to 0.21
